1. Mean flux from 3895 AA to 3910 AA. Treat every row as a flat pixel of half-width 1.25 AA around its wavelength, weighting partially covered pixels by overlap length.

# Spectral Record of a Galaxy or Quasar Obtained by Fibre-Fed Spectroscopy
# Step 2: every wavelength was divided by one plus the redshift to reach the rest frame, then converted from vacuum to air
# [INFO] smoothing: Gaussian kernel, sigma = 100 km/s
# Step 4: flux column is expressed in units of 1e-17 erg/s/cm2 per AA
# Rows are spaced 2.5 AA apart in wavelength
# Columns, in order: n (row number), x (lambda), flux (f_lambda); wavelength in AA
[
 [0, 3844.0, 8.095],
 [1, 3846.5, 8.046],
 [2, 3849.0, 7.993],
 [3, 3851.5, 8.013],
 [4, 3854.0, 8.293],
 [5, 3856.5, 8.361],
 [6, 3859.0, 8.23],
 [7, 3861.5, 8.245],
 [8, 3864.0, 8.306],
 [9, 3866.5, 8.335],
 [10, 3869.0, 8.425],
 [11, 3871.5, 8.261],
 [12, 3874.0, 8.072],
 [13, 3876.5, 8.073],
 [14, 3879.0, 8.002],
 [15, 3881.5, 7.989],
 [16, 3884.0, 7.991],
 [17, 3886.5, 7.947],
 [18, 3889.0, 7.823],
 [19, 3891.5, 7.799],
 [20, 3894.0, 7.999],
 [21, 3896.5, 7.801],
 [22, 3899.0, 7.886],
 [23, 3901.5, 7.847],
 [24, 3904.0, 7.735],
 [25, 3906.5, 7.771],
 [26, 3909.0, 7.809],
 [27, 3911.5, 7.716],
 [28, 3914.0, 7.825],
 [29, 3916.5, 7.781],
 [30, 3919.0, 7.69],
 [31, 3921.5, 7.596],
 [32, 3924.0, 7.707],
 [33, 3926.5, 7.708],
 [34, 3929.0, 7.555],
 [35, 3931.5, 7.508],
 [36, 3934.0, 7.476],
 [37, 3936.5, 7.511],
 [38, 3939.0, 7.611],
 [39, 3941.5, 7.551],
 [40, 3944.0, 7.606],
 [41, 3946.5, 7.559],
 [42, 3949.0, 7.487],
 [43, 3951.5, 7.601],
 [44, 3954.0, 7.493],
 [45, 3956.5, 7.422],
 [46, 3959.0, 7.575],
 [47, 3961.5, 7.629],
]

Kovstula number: 7.81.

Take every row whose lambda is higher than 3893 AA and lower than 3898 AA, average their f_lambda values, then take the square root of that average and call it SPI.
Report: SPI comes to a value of 2.81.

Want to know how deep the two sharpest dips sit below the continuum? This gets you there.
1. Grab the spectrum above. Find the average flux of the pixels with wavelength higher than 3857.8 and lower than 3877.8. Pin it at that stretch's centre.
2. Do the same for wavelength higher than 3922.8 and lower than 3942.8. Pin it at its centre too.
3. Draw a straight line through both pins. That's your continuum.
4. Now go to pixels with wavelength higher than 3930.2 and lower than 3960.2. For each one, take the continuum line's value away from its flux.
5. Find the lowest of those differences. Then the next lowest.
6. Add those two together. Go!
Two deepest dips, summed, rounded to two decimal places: -0.17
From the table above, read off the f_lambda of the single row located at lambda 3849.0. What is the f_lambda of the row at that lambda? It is 7.993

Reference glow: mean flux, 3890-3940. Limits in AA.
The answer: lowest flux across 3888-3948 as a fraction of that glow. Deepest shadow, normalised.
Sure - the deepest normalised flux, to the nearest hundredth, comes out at 0.97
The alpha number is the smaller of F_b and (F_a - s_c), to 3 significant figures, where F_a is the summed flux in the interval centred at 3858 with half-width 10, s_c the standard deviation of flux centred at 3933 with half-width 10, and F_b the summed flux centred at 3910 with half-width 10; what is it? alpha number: 62.2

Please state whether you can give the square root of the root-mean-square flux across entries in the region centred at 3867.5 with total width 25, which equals 2.87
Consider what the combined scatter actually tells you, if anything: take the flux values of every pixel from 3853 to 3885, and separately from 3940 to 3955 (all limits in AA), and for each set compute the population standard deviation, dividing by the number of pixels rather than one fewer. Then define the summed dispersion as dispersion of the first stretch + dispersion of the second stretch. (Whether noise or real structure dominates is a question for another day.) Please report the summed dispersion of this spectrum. 0.194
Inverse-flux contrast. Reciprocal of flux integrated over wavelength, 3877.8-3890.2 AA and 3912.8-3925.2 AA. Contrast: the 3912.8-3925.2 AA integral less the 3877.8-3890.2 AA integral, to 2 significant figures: 0.047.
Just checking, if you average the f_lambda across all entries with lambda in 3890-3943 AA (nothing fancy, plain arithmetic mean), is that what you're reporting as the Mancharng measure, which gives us 7.71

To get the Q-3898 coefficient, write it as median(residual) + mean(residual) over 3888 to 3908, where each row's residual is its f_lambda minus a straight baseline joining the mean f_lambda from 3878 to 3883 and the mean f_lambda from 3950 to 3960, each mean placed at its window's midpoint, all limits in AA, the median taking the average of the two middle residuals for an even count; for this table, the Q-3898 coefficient -0.13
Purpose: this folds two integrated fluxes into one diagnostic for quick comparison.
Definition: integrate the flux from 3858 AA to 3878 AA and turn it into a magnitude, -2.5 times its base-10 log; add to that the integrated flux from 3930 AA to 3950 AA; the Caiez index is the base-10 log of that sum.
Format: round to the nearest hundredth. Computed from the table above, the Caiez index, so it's 2.16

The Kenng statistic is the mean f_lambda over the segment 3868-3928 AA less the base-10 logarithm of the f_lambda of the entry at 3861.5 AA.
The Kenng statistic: 6.97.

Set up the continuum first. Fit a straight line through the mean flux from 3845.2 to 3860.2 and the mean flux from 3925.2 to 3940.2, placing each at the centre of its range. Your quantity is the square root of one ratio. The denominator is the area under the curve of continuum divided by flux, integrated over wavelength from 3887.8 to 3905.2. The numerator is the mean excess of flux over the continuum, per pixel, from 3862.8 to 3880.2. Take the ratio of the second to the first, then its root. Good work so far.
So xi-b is 0.11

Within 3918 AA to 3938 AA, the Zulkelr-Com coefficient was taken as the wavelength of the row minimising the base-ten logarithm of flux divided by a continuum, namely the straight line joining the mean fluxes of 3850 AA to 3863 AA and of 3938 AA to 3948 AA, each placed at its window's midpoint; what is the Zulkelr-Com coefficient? 3934.0 AA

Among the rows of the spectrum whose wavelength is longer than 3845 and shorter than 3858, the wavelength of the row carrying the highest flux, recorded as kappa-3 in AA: 3856.5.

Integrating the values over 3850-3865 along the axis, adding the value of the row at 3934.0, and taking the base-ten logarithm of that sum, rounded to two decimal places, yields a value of 2.12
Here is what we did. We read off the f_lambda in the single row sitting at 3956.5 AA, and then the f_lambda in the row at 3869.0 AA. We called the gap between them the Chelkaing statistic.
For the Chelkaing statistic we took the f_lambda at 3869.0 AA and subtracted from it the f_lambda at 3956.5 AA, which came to 1.0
